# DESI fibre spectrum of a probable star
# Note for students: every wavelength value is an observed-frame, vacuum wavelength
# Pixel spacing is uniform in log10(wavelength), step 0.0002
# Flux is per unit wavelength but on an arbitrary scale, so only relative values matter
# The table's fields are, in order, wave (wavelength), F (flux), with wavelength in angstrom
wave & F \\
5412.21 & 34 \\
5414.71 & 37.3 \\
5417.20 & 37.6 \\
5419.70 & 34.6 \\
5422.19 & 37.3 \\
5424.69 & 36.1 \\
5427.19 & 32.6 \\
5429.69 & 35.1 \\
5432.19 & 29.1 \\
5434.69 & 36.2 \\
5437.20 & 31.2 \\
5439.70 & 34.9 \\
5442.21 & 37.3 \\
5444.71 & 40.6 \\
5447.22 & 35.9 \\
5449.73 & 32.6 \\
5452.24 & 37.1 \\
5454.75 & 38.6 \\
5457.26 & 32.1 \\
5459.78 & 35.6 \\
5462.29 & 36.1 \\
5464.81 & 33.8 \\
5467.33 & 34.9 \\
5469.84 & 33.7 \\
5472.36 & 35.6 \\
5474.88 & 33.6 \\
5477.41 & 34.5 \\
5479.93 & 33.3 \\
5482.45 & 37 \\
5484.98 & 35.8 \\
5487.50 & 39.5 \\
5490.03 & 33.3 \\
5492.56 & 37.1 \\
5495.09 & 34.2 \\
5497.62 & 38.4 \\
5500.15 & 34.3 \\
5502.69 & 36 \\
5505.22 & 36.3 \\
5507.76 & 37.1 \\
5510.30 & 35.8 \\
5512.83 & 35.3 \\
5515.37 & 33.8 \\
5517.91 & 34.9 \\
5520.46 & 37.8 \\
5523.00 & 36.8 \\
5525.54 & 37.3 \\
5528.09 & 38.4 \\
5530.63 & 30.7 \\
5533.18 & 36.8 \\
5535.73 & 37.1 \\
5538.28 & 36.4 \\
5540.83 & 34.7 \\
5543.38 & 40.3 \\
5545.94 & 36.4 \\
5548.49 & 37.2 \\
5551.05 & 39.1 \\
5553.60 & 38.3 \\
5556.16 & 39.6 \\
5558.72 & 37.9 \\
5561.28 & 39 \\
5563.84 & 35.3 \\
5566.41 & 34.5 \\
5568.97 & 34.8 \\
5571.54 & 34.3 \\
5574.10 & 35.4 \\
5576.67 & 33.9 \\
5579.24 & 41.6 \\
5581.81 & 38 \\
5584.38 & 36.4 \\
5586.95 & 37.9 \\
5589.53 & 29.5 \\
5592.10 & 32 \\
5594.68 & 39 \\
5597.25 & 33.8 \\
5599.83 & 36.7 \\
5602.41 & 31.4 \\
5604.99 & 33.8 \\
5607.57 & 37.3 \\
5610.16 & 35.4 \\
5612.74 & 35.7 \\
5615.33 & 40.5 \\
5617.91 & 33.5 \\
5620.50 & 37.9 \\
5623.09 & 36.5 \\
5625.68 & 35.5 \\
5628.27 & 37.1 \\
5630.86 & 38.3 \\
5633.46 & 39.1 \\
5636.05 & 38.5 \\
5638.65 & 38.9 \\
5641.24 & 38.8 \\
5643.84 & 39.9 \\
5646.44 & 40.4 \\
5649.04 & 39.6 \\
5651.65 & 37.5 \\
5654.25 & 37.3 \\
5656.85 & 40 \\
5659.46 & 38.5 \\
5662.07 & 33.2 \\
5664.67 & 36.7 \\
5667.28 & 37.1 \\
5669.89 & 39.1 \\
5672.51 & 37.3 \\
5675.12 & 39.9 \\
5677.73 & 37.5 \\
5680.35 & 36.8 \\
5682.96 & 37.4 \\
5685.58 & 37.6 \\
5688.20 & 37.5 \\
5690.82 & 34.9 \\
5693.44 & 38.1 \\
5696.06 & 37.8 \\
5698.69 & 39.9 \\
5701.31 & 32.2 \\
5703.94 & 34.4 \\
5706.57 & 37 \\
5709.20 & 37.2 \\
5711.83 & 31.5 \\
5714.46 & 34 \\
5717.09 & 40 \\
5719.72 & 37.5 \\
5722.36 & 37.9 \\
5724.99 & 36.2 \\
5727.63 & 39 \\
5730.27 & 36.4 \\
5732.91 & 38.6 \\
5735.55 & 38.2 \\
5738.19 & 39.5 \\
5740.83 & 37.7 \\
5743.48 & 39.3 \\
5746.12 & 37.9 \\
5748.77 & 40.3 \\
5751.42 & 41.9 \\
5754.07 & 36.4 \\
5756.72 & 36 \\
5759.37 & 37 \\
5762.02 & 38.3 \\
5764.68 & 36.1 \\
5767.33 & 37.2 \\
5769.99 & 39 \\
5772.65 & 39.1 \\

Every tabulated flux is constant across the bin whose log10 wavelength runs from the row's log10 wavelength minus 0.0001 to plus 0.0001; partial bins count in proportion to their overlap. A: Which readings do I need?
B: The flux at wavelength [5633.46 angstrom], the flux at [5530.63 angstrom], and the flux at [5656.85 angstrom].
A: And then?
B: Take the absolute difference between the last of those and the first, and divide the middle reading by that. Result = 34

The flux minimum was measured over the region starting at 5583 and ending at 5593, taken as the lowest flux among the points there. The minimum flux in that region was 29.5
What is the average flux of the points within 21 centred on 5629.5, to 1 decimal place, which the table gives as 37.7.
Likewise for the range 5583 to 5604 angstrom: 34.6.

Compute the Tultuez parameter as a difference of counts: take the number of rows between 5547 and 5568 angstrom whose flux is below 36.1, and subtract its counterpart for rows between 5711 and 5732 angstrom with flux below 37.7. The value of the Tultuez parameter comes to -3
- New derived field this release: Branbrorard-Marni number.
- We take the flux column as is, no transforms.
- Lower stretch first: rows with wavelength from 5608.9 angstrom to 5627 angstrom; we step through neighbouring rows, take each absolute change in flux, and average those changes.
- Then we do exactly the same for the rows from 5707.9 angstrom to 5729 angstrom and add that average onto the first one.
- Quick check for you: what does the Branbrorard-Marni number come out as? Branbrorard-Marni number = 6.2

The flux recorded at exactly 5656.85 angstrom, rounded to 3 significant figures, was 40.0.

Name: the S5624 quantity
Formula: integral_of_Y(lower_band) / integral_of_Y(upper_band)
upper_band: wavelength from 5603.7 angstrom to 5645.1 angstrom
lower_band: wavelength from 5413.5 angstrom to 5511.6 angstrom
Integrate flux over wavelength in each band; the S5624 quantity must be 2.25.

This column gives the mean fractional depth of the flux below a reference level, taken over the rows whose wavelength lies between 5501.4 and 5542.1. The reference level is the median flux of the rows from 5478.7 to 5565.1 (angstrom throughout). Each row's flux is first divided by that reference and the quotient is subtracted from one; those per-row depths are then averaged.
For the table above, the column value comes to 0.02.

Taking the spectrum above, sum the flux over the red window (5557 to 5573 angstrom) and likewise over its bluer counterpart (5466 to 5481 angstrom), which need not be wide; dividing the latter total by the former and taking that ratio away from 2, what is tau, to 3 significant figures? 1.05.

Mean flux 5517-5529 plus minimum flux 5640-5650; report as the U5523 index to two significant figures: 76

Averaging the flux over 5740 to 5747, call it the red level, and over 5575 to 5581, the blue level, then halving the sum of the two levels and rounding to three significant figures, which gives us 38.0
